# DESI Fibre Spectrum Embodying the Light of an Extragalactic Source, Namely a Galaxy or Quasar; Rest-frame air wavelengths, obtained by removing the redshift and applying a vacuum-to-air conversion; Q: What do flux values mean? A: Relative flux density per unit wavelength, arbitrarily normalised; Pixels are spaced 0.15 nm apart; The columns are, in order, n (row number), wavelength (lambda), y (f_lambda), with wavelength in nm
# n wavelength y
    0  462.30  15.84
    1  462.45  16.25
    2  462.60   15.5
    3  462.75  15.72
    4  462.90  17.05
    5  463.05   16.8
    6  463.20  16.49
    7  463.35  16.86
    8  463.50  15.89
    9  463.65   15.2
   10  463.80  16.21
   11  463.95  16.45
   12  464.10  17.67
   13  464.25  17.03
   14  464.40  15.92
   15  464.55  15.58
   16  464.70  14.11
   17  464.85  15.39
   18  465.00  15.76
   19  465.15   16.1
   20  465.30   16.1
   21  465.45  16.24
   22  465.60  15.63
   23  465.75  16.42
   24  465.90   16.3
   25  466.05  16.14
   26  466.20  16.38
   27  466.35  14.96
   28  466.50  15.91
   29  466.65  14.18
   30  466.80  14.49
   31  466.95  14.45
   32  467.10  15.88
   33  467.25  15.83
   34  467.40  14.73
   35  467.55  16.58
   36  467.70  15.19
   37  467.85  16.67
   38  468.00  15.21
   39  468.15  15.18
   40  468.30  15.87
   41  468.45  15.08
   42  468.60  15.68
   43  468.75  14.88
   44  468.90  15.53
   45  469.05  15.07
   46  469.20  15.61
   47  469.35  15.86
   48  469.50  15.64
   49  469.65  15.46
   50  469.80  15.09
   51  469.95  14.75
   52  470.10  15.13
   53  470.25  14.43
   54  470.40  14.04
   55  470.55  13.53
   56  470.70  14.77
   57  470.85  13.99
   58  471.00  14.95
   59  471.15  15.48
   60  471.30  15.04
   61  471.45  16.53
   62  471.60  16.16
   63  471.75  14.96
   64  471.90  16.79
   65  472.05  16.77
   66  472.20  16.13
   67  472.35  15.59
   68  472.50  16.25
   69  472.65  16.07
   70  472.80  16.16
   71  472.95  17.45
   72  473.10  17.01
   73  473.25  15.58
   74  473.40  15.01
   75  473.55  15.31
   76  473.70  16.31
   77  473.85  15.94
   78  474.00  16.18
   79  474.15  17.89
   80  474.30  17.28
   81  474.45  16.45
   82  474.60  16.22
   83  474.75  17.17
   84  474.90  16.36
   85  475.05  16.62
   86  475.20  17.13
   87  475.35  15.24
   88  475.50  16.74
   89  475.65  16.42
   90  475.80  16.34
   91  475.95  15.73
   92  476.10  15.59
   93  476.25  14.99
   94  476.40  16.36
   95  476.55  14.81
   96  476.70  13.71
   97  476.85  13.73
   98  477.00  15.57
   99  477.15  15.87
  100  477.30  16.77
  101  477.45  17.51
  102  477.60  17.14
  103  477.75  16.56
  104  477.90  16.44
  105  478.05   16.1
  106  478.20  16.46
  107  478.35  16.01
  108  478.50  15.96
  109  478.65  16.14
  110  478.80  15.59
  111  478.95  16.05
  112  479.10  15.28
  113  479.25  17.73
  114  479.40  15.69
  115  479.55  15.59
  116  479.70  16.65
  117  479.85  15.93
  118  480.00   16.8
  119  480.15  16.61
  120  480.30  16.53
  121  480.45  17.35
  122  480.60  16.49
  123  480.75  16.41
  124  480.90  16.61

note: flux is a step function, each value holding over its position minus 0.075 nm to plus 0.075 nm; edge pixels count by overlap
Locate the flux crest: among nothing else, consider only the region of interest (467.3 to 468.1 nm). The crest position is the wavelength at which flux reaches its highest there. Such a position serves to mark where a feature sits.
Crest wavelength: 467.85 nm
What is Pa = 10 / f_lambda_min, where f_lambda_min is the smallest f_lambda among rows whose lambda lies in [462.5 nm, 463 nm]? 0.645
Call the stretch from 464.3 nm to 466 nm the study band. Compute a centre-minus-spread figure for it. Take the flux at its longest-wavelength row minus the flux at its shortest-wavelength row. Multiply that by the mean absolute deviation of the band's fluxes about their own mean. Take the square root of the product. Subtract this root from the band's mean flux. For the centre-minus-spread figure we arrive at 15.4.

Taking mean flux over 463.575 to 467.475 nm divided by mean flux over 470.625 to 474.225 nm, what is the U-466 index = 0.99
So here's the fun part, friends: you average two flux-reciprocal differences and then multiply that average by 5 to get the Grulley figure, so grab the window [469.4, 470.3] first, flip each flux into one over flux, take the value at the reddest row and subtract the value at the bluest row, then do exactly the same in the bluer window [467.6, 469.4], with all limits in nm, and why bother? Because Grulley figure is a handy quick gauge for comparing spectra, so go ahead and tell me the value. 0.006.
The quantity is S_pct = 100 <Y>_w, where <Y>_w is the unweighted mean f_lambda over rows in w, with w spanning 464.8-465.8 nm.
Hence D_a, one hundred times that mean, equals 1595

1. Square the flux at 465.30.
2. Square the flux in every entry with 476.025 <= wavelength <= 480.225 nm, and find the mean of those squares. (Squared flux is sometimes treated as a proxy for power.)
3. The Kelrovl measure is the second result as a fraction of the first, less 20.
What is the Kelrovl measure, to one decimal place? -19.0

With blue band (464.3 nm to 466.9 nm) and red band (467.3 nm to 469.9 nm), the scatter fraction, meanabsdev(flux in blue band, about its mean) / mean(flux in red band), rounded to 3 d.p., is 0.038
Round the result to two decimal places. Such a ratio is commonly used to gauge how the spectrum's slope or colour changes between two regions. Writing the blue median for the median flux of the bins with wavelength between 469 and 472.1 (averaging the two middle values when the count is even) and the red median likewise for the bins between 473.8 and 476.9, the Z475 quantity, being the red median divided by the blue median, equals 1.08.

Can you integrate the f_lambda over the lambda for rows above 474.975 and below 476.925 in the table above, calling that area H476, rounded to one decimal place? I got 30.5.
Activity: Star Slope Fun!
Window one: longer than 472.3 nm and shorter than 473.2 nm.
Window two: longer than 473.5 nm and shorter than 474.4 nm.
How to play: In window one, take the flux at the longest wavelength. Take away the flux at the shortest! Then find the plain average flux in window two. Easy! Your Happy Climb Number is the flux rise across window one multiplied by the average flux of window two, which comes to 23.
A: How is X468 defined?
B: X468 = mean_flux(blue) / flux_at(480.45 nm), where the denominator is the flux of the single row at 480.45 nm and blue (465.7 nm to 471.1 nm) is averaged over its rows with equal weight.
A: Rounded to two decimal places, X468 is 0.88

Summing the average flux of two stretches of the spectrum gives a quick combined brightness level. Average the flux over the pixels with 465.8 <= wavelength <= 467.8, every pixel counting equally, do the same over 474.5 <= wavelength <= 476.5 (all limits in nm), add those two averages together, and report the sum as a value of 31.7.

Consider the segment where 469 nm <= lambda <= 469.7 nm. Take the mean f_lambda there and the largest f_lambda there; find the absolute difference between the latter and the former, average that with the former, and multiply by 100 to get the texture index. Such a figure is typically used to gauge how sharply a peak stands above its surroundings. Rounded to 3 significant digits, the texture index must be 793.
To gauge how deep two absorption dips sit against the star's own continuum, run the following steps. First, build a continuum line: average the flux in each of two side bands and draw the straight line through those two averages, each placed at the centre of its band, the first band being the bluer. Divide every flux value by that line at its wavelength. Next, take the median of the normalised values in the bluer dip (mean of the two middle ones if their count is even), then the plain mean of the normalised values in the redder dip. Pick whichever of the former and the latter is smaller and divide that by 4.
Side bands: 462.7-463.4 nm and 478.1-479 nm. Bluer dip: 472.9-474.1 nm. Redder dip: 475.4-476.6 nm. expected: 0.246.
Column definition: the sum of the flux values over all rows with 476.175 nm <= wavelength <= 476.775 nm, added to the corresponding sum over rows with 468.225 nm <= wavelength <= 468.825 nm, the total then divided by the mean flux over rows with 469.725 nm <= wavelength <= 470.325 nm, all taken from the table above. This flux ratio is 8.17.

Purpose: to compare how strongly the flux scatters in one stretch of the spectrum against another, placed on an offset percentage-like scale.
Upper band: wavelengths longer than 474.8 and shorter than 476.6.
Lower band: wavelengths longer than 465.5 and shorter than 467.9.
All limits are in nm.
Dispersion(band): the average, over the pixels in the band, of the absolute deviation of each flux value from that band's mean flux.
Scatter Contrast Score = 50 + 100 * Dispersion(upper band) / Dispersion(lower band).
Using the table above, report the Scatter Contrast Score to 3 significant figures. 139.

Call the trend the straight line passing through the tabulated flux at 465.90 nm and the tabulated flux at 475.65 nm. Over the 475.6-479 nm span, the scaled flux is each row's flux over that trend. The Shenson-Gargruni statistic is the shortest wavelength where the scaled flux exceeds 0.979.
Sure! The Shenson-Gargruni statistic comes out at 475.65 nm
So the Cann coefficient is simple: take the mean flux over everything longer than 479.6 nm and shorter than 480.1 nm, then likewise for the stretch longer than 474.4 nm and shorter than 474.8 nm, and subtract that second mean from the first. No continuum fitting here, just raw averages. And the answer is -0.2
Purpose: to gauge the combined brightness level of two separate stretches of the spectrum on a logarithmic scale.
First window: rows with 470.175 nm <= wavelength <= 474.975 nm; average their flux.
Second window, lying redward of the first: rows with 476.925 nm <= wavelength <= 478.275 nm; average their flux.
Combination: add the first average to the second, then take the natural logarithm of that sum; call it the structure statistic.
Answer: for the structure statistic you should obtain 3.48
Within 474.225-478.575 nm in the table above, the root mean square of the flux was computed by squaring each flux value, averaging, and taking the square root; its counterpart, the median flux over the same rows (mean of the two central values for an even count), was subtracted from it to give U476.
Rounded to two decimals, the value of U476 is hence -0.22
